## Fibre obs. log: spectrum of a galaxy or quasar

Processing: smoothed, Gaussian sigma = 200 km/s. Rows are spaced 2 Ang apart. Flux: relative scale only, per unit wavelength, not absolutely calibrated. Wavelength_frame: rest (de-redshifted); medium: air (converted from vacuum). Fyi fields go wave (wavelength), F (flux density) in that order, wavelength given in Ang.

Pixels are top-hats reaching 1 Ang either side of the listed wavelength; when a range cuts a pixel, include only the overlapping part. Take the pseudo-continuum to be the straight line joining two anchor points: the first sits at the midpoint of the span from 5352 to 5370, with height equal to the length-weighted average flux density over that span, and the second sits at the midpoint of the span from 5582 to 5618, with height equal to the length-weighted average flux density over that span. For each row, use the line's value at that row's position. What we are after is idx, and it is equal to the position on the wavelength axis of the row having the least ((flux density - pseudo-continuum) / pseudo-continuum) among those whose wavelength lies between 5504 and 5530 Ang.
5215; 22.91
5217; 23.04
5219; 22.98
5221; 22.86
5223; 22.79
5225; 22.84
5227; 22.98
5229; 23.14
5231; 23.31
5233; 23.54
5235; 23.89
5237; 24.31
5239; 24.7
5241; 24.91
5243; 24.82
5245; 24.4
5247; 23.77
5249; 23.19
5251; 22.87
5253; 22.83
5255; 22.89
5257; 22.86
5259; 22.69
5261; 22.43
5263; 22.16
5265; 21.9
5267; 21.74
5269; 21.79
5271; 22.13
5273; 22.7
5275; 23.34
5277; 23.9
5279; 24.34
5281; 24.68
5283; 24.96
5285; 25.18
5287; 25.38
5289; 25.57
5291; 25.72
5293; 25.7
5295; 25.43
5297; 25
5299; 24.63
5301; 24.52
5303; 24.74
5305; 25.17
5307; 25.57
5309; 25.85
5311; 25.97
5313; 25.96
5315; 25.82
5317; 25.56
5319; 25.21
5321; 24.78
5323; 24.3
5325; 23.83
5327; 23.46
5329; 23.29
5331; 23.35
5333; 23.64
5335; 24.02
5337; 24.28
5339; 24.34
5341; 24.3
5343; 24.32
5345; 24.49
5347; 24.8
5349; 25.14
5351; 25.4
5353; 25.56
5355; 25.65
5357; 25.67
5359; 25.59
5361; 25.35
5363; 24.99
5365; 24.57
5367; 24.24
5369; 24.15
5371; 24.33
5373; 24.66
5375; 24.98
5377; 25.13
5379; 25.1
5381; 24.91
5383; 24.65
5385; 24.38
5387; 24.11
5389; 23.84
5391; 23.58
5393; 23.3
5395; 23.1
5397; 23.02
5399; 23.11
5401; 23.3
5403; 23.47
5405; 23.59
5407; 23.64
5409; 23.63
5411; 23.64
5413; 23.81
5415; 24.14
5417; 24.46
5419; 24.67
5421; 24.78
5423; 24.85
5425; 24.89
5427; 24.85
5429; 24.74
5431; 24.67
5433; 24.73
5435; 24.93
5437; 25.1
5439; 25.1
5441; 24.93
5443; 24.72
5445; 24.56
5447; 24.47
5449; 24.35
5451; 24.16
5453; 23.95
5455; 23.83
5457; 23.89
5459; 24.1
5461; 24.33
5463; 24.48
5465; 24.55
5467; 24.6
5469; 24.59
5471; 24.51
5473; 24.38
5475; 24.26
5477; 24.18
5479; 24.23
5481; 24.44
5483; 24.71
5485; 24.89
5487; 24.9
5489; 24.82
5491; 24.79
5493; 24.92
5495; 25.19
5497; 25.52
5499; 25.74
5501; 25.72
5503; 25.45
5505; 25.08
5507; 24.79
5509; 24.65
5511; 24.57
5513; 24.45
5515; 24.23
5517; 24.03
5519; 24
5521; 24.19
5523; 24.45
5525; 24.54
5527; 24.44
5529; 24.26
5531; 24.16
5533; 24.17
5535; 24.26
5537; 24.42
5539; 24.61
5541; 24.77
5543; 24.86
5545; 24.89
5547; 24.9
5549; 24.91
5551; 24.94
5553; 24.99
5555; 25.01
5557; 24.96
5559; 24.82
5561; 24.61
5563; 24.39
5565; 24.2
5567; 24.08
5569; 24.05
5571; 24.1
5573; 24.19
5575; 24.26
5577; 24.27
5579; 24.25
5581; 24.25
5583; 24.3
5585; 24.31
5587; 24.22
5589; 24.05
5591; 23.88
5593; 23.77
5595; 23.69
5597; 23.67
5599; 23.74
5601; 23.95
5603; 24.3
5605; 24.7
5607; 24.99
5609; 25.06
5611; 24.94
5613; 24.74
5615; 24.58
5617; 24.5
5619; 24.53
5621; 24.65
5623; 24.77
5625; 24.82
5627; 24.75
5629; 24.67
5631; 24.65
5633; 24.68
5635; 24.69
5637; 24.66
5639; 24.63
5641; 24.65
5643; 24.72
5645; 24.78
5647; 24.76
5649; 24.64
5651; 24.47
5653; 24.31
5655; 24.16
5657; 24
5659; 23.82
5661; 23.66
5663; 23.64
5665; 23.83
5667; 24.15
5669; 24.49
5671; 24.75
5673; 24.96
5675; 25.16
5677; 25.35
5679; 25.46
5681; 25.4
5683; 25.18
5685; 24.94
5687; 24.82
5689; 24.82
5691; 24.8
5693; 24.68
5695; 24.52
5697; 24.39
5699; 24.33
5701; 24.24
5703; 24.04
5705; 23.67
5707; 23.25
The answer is 5519 Ang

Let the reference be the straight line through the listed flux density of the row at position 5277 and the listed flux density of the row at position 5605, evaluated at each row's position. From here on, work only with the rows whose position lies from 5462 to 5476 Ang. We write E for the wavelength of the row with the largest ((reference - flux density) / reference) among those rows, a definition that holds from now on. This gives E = 5475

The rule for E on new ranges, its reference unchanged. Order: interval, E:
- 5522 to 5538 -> 5531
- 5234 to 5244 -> 5235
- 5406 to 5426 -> 5409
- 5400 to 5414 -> 5401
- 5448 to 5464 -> 5455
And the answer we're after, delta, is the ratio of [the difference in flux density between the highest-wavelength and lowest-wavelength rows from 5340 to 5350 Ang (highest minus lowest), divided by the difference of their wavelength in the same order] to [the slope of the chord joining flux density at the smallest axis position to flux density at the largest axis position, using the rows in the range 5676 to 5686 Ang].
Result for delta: -2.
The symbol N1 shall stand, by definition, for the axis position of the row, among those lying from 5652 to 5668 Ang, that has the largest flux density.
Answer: 5653 Ang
